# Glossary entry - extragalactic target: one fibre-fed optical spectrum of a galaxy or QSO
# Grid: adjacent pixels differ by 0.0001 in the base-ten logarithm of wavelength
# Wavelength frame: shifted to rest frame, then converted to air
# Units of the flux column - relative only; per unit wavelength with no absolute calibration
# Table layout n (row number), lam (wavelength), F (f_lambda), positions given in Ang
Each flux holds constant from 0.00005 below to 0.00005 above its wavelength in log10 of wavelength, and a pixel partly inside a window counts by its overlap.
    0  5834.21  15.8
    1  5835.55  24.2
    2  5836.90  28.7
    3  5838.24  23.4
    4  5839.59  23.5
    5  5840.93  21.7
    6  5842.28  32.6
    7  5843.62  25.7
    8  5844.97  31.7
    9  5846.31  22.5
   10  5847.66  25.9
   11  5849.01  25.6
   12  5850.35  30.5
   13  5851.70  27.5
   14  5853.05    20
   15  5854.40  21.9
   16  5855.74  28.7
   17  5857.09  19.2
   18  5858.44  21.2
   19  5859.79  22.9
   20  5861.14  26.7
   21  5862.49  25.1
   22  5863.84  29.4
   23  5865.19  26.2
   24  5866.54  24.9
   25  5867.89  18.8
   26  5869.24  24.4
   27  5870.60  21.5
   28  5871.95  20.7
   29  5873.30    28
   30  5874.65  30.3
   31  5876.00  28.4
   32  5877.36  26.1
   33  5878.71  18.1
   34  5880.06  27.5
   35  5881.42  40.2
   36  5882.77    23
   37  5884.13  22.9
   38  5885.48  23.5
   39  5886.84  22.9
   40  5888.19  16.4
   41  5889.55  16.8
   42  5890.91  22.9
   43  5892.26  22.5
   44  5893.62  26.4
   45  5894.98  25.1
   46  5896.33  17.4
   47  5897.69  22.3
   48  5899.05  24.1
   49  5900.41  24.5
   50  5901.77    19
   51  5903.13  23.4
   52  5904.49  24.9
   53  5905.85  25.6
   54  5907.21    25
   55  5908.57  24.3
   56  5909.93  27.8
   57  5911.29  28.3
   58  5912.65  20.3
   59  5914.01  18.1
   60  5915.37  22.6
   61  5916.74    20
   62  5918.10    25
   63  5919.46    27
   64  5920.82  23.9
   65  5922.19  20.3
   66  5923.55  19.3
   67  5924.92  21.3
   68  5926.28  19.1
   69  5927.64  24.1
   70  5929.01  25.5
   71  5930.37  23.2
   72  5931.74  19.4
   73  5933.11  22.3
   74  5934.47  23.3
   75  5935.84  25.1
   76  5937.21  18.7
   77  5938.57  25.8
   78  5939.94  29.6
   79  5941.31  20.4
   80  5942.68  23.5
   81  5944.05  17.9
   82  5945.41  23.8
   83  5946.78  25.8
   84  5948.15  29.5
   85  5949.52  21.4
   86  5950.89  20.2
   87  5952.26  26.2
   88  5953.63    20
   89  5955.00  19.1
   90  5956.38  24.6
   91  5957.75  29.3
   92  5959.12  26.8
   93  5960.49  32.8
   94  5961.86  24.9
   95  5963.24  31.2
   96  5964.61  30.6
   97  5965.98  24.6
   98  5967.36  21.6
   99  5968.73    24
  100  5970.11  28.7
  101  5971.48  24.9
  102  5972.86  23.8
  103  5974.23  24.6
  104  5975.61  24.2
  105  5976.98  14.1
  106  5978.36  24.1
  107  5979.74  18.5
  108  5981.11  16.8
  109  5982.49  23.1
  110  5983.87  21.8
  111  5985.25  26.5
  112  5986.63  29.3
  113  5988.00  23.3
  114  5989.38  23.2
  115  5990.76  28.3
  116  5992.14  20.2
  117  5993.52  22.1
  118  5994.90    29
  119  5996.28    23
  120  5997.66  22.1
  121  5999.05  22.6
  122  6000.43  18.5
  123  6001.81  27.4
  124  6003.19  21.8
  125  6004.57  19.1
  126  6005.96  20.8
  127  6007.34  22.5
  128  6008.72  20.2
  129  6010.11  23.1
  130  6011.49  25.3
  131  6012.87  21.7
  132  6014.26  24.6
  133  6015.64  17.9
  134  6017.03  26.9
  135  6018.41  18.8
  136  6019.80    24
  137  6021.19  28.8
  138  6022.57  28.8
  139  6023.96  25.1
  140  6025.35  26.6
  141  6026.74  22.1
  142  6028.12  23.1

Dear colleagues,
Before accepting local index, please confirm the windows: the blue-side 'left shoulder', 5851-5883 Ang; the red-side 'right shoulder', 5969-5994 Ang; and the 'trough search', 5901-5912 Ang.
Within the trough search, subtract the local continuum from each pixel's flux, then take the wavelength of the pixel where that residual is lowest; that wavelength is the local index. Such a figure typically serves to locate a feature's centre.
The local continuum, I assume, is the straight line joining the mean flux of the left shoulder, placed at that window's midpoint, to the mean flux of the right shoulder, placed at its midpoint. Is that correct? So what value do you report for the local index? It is 5901.77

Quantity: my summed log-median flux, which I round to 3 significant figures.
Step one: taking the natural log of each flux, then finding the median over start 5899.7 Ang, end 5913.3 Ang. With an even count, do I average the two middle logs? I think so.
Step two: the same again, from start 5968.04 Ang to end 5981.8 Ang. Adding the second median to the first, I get 6.39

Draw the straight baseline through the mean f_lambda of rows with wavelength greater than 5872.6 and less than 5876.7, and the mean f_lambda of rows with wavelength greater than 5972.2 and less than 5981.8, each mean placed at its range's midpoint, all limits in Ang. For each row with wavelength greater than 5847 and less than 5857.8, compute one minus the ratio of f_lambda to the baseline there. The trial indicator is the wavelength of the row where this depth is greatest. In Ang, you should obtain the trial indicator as 5857.09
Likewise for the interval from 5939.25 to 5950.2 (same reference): 5944.05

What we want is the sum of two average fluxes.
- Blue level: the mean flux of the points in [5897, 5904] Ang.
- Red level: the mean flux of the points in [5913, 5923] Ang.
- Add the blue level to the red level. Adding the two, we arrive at 45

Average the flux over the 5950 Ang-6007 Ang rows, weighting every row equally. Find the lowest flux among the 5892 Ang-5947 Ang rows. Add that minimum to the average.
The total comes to 41.2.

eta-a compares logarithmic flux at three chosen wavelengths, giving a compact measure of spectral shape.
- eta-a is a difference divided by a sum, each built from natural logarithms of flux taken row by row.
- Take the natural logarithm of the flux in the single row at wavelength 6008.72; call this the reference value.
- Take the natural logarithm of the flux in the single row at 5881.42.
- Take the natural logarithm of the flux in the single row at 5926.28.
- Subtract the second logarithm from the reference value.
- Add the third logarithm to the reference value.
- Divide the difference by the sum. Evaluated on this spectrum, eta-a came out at -0.12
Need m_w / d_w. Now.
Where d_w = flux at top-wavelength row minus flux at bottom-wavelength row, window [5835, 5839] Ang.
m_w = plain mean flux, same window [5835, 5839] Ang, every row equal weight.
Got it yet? -32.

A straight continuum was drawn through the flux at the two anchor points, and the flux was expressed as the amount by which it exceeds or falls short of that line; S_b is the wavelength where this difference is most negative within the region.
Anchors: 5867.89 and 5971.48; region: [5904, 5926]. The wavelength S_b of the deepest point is 5914.01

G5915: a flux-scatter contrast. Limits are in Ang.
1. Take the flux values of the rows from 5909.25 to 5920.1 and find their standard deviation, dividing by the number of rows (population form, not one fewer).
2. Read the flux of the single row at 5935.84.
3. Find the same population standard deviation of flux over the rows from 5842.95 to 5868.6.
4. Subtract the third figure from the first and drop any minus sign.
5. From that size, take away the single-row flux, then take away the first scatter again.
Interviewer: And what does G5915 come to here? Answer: -29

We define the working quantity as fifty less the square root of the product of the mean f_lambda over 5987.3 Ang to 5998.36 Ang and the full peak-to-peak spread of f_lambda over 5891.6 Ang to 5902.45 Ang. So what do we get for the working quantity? 35.3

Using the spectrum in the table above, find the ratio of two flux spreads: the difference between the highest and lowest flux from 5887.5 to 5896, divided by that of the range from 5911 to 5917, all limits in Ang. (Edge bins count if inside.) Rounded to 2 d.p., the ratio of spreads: 0.98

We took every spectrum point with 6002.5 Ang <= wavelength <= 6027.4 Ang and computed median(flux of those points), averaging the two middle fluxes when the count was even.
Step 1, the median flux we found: 22.8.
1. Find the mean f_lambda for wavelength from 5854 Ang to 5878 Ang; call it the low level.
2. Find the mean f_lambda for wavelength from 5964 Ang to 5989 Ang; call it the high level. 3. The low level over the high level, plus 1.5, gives 2.55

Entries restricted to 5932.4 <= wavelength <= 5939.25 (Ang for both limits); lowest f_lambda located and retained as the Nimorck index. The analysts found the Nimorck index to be 18.7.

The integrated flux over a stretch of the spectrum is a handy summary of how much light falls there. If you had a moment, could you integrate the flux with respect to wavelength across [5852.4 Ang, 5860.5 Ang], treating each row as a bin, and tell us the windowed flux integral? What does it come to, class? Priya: 181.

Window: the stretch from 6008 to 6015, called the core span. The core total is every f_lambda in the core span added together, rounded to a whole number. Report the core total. 115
